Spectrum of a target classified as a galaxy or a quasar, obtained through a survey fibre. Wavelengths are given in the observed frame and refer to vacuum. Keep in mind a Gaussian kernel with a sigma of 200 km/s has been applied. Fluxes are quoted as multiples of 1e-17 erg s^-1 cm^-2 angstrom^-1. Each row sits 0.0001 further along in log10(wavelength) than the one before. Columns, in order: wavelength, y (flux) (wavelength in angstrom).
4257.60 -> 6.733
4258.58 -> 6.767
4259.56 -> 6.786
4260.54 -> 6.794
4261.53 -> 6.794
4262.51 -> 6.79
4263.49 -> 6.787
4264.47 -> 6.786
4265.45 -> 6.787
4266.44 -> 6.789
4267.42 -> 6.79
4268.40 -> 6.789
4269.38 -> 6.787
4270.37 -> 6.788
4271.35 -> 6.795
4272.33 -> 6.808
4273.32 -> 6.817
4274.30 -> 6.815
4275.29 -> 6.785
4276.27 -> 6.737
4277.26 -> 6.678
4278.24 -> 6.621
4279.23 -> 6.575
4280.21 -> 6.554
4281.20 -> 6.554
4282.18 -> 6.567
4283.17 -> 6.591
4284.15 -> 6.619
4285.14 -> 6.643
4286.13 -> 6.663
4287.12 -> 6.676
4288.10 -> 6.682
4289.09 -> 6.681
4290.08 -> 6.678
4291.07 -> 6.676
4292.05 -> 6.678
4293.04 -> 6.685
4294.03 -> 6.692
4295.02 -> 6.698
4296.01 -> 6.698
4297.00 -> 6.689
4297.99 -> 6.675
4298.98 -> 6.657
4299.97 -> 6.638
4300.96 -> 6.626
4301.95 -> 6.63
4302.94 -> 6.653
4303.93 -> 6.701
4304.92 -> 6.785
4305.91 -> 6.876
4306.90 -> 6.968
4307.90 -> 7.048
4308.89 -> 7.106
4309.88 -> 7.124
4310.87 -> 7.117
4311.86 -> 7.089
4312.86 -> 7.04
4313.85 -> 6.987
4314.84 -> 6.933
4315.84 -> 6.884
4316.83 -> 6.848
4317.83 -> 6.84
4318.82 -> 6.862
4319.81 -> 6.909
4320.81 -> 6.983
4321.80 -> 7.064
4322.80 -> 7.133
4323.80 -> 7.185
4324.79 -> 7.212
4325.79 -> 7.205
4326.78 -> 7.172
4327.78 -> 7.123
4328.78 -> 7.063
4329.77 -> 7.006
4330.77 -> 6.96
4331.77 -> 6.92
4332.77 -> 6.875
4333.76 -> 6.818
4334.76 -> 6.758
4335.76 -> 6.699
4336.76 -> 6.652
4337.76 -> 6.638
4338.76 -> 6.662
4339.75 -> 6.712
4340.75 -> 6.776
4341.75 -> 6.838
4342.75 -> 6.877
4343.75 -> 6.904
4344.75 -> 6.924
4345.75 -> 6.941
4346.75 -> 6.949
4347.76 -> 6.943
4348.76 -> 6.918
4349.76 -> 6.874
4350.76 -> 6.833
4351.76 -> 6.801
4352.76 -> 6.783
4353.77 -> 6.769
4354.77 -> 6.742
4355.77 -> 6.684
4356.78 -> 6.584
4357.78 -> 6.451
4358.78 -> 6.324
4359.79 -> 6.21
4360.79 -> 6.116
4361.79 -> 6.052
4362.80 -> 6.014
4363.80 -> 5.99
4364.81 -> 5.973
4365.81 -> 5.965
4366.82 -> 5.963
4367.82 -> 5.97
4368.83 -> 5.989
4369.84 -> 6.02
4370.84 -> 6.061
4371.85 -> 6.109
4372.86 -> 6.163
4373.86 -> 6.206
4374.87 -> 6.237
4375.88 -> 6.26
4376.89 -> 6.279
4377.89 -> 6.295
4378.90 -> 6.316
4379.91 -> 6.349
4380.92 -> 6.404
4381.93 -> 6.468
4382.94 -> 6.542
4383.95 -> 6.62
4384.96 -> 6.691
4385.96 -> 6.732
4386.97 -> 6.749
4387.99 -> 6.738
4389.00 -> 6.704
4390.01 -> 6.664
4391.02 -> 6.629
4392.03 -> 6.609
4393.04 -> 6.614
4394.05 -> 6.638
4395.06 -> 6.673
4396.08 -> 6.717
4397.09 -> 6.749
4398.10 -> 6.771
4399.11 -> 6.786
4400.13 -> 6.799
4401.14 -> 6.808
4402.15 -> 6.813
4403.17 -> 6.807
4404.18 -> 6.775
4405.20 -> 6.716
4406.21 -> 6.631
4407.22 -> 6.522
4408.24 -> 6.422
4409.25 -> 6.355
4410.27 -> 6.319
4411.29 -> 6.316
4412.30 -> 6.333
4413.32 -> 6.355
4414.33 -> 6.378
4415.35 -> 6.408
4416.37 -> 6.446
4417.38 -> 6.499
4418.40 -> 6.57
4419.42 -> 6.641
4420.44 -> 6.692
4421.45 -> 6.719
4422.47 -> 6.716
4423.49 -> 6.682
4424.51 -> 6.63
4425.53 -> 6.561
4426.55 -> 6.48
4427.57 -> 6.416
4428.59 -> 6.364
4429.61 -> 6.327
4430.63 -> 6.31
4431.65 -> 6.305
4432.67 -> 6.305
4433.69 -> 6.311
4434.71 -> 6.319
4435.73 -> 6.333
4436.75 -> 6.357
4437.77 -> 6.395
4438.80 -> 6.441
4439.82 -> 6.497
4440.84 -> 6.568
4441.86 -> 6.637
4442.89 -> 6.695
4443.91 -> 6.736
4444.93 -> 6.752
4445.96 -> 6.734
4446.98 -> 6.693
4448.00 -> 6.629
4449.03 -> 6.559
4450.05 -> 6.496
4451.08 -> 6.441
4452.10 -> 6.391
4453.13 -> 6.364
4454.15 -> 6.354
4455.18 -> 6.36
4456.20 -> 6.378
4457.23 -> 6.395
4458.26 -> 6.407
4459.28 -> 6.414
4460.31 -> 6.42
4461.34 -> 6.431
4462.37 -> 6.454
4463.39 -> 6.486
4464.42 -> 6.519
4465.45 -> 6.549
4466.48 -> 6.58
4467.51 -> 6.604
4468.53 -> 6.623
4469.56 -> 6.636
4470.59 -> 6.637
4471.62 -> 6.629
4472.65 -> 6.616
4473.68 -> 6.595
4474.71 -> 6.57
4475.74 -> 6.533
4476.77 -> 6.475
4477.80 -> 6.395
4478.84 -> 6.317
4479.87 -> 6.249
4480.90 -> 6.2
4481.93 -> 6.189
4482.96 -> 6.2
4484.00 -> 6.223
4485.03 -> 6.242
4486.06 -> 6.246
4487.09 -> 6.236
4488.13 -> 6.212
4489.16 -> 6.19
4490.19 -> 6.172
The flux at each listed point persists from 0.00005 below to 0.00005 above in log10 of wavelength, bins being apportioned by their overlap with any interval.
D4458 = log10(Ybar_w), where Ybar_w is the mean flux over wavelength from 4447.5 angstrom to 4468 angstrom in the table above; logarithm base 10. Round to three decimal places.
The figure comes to 0.810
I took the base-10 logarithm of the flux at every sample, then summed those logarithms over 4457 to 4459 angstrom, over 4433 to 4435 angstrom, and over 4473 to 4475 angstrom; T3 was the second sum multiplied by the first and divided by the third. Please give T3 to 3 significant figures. 1.58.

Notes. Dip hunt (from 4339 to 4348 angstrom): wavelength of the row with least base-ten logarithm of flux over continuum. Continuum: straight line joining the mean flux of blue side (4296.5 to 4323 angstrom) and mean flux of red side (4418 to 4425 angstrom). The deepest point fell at 4339.75 angstrom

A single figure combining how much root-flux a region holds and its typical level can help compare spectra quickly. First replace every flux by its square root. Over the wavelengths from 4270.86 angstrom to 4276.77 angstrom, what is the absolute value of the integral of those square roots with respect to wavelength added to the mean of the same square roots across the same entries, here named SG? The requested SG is 18.00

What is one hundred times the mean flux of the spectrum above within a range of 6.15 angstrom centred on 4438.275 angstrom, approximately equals 643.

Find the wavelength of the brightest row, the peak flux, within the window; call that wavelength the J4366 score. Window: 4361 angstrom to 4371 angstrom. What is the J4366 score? 4370.84 angstrom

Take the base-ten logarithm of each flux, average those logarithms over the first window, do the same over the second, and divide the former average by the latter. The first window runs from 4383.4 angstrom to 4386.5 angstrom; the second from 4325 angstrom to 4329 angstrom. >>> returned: 0.97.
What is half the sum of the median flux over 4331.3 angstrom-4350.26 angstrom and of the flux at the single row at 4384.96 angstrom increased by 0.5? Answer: 7.03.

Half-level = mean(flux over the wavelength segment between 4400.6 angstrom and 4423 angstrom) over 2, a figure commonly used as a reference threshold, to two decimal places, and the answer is 3.28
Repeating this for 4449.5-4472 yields 3.24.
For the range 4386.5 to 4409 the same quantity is 3.35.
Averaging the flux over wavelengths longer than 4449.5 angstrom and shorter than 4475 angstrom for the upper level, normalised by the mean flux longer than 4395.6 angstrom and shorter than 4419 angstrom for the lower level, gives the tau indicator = 0.987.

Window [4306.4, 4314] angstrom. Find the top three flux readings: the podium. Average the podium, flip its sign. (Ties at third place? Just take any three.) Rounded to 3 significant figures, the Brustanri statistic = -7.12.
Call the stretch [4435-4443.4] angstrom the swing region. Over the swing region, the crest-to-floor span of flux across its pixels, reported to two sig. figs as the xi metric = 0.36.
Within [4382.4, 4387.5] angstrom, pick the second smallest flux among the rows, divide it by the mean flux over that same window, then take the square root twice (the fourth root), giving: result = 0.998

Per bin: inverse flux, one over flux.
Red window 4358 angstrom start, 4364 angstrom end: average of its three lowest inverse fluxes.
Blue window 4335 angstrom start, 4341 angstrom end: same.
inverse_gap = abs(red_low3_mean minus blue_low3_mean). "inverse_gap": 0.012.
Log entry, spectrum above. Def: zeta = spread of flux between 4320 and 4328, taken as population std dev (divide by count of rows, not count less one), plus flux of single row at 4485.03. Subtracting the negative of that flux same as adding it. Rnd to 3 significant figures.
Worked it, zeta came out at 6.32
